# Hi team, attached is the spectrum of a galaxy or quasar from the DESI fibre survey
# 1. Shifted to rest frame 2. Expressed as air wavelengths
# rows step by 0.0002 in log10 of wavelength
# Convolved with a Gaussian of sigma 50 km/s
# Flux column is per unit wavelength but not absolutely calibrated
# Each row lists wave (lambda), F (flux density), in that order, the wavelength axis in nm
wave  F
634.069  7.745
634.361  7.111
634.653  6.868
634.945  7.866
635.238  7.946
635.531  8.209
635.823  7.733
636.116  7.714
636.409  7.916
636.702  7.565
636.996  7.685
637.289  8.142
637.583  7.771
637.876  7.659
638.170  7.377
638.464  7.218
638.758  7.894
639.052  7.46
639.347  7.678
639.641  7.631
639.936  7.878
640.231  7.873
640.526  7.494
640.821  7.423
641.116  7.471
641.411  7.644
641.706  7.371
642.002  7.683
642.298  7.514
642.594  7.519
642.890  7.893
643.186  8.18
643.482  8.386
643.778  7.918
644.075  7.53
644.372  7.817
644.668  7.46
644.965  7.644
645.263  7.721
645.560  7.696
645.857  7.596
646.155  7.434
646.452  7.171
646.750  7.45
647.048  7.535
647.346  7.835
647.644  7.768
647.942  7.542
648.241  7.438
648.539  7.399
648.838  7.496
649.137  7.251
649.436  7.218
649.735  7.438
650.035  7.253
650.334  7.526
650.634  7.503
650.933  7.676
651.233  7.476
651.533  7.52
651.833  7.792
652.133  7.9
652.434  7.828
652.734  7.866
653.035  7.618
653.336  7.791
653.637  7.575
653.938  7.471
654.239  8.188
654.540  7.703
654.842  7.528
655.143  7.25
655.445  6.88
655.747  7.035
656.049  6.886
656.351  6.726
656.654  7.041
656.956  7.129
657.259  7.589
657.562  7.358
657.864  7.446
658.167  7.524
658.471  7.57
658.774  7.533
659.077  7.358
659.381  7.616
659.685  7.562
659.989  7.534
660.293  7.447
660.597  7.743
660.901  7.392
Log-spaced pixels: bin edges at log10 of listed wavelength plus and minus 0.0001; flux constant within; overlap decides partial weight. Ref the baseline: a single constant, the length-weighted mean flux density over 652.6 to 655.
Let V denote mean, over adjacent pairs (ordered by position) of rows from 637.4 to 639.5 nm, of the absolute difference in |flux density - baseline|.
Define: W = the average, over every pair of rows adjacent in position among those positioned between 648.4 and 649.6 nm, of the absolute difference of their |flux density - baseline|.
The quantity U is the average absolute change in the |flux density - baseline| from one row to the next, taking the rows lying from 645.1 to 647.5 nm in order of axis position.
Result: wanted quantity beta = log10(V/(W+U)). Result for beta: -0.17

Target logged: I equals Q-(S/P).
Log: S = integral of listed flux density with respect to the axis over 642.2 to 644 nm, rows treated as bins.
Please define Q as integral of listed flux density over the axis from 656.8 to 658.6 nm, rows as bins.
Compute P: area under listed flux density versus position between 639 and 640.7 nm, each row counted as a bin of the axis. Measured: 12.3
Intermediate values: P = 13.0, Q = 13.38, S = 14.2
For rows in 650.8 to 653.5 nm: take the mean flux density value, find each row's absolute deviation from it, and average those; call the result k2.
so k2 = 0.130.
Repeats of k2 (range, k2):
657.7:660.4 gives 0.062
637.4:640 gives 0.178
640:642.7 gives 0.119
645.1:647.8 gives 0.161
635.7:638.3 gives 0.143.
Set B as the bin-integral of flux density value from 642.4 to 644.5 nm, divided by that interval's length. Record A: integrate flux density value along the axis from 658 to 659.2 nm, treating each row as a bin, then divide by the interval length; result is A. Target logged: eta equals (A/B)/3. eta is 0.317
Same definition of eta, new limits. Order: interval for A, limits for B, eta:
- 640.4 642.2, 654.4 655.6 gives 0.342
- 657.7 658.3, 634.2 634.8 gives 0.356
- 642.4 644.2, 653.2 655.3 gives 0.345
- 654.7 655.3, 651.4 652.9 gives 0.316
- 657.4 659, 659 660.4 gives 0.332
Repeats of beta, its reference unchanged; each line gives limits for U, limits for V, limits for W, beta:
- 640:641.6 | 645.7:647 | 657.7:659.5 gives 0.05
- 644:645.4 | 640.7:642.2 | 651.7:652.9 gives 0.01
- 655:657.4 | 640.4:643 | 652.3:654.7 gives -0.45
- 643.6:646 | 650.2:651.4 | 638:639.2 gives -0.32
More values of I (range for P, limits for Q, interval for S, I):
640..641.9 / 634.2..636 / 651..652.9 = 12.7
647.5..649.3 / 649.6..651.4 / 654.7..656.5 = 12.5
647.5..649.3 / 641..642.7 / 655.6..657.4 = 11.9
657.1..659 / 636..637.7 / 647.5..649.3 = 12.3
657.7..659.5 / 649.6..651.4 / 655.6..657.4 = 12.5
